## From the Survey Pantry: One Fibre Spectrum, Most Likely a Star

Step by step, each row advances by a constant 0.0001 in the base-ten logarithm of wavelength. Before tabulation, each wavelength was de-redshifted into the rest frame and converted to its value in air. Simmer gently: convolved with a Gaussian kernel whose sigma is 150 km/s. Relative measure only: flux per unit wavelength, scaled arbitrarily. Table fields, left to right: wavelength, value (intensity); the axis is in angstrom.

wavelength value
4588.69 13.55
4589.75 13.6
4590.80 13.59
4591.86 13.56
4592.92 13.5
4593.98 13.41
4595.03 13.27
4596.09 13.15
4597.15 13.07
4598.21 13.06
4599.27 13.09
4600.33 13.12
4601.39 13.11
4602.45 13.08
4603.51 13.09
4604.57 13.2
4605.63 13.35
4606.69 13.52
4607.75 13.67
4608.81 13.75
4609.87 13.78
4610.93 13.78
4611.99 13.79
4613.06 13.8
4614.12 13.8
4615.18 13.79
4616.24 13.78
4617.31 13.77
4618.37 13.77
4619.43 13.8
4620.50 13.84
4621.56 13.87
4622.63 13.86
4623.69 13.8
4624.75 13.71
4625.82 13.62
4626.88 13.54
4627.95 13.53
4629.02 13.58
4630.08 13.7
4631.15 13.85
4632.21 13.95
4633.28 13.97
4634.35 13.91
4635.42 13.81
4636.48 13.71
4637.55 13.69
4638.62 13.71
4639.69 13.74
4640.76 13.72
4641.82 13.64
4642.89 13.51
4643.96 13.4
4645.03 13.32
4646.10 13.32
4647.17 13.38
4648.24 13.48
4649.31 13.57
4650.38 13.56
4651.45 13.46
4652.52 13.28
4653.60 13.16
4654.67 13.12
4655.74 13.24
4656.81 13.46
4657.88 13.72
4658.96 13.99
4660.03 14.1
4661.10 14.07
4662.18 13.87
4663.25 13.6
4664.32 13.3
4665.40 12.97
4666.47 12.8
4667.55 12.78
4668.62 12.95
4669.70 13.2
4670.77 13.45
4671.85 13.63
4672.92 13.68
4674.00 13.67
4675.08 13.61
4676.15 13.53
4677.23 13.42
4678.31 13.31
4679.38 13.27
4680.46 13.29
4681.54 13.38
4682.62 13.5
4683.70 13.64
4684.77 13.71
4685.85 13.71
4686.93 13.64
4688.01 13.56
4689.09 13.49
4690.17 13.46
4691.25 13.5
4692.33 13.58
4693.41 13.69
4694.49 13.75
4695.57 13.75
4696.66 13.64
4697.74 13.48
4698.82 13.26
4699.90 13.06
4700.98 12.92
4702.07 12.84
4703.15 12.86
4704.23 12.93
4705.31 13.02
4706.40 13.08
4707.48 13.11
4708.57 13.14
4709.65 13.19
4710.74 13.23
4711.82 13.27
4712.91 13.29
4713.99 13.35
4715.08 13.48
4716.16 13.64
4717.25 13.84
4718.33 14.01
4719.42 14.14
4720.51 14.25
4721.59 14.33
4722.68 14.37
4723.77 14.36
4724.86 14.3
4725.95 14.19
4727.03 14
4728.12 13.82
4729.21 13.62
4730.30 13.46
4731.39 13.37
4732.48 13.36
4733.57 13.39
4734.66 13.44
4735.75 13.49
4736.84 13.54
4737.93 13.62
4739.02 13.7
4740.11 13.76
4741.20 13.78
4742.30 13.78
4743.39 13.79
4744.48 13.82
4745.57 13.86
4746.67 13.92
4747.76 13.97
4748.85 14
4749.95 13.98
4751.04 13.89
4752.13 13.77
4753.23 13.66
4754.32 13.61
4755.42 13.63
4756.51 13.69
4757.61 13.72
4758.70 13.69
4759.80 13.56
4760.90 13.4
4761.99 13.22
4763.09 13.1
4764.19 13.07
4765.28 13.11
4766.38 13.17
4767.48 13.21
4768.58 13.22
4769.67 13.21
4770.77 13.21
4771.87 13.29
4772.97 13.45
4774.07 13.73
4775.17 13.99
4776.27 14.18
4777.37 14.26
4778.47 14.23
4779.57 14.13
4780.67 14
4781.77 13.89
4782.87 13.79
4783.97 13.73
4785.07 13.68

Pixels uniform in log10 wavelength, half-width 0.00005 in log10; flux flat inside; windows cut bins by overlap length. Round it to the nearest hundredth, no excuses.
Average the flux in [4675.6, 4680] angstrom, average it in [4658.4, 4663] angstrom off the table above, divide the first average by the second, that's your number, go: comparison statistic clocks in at 0.96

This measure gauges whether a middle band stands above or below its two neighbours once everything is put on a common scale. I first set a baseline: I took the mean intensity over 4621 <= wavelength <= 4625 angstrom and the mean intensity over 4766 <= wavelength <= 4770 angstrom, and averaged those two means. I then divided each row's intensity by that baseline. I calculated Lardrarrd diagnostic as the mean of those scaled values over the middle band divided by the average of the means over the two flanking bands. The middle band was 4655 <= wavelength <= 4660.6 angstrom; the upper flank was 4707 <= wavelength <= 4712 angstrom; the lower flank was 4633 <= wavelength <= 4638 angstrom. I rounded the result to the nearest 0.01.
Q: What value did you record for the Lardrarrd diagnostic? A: 1.01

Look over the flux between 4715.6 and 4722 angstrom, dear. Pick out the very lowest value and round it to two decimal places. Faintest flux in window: 13.64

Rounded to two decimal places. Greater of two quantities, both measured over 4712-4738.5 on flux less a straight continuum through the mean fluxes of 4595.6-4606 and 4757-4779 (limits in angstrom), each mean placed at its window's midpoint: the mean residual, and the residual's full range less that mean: 0.69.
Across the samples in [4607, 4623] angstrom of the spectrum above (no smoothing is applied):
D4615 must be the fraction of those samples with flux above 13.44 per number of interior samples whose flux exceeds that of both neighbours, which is 1.0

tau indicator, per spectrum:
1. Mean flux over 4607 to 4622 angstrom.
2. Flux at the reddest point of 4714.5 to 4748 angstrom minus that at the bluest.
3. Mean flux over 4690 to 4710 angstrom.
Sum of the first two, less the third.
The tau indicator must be 1.00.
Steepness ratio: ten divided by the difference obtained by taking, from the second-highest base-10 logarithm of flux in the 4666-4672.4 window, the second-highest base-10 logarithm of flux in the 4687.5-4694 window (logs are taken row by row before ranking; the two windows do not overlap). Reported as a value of -2394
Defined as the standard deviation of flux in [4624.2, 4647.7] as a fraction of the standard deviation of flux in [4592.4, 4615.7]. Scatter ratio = 0.6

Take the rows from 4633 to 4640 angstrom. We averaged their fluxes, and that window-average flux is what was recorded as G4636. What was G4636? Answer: 13.8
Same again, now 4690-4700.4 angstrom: 13.5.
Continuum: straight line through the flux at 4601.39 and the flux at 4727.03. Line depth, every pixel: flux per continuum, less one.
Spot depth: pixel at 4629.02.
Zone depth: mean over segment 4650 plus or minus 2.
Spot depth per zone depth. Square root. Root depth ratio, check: 2.1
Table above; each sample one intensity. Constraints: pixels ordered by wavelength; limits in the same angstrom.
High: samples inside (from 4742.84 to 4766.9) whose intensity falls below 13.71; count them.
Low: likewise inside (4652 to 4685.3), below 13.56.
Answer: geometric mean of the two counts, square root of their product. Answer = 15.1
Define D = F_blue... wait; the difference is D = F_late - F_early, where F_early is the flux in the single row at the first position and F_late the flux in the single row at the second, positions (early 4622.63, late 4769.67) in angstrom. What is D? -0.65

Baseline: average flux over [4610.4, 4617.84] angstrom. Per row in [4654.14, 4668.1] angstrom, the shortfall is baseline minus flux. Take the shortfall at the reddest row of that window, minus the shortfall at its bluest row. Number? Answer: 0.3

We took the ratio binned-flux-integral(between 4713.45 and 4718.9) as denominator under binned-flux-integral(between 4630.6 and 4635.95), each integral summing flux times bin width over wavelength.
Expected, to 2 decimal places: 1.00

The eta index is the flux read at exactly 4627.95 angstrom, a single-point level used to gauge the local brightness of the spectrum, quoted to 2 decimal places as 13.53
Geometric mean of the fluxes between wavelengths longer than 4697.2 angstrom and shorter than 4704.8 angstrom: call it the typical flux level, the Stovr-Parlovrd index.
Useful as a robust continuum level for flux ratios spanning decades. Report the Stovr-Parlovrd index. 13.0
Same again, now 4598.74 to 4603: 13.1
